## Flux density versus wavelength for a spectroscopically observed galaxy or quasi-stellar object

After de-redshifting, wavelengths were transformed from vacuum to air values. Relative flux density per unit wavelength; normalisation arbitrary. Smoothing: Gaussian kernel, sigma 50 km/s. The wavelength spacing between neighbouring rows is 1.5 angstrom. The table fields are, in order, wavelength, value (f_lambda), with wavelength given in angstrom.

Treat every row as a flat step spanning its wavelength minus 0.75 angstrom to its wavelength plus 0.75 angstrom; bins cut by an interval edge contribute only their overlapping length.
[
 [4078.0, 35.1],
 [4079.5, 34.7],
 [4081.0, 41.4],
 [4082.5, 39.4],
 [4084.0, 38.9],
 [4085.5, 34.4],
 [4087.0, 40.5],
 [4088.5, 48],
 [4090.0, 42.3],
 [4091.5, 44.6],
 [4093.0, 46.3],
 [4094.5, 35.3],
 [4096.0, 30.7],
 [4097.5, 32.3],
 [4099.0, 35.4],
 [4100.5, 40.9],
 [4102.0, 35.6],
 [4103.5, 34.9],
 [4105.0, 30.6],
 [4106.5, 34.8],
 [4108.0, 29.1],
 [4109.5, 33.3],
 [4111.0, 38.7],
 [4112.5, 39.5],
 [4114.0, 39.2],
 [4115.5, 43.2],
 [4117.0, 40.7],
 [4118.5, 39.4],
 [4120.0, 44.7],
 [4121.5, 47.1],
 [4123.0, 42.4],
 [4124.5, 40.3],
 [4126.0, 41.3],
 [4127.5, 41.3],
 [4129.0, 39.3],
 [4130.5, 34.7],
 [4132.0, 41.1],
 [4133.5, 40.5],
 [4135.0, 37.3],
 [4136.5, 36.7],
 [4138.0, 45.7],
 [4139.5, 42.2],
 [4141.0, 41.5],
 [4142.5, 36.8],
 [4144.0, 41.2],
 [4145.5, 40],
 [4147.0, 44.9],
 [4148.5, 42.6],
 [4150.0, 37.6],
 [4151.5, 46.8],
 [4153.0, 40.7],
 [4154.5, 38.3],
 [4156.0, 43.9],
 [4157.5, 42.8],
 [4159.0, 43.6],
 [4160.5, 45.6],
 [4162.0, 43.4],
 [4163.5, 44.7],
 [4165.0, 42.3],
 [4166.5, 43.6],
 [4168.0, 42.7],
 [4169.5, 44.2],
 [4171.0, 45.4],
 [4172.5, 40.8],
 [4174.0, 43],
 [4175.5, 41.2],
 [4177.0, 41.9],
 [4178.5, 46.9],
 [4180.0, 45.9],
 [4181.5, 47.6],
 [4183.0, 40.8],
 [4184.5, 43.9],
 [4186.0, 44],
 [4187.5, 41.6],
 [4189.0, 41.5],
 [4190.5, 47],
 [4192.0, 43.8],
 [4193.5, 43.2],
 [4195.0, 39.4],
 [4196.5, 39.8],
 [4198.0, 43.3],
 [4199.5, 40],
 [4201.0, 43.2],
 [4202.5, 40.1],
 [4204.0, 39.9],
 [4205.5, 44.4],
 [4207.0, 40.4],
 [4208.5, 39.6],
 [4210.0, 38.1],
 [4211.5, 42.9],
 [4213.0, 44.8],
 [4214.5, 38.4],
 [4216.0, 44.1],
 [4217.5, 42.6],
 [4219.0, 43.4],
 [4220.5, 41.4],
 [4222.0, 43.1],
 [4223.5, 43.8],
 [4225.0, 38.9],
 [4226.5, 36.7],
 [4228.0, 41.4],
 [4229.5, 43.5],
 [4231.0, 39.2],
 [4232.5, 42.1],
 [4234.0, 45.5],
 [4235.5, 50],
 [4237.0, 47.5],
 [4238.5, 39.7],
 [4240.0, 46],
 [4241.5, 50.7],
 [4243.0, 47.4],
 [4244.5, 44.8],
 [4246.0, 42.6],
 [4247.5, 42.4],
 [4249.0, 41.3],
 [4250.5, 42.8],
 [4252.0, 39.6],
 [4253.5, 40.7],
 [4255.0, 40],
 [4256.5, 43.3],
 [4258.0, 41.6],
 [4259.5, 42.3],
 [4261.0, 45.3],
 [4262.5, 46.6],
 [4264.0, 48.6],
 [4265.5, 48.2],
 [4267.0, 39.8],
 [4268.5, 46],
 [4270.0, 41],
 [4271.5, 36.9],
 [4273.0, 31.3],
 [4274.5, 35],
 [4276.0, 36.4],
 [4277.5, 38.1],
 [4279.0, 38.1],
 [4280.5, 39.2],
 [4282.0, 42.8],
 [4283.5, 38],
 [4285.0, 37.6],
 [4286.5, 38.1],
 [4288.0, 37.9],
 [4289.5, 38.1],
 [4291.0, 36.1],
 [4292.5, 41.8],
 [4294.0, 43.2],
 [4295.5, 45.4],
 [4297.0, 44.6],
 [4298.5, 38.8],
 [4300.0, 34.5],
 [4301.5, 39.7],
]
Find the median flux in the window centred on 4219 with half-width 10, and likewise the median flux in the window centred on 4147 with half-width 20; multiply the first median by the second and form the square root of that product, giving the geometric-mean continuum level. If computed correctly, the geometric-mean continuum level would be 42.0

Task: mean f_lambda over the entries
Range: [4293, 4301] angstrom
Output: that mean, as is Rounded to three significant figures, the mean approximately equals 41.3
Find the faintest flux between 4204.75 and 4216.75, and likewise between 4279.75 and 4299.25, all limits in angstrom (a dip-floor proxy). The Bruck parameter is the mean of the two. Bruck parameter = 37.1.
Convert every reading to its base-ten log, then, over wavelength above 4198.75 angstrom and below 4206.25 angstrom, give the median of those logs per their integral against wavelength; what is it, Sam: 0.132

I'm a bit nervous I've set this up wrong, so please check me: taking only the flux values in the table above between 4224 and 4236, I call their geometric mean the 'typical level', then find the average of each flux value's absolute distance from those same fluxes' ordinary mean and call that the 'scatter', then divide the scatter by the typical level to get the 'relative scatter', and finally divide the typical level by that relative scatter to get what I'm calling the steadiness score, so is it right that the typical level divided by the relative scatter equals 563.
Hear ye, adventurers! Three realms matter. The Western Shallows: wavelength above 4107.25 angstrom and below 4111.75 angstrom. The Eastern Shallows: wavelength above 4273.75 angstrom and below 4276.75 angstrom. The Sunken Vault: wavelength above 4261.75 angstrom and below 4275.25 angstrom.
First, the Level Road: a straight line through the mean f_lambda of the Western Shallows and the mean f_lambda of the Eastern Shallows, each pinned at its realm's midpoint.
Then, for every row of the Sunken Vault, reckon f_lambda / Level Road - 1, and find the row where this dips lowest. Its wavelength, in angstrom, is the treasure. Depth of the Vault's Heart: 4273.0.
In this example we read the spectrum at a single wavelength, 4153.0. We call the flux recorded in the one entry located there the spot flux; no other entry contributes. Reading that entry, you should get 40.7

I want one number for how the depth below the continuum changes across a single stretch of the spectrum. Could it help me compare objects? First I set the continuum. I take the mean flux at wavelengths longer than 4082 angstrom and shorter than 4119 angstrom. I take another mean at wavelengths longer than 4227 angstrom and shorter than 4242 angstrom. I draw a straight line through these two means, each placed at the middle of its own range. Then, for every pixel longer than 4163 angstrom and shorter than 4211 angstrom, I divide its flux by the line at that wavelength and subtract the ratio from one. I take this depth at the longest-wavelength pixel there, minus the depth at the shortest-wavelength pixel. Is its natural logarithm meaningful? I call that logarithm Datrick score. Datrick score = -1.6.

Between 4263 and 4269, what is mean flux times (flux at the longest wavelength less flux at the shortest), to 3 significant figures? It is -119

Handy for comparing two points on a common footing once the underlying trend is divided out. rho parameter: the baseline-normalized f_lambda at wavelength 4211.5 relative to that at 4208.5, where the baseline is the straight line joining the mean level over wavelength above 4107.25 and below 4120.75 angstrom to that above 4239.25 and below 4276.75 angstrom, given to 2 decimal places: 1.08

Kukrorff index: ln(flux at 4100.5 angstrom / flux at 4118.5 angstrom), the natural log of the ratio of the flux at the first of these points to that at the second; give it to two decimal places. 0.04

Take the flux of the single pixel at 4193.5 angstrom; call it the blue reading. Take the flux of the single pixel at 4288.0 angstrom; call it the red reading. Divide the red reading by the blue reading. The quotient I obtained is 0.88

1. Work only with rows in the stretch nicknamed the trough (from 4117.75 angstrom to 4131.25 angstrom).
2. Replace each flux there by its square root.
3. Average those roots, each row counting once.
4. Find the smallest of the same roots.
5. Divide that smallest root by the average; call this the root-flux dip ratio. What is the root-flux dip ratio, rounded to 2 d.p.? 0.92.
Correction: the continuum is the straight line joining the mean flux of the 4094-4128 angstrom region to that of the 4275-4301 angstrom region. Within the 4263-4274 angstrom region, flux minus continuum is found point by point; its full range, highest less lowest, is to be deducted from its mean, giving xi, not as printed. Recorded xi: -15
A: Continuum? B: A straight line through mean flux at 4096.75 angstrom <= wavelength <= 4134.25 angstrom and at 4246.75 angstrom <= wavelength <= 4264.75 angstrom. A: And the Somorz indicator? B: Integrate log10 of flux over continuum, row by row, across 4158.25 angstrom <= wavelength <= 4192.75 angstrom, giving 1.2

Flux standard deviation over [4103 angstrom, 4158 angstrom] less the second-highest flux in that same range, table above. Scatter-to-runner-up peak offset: -42.7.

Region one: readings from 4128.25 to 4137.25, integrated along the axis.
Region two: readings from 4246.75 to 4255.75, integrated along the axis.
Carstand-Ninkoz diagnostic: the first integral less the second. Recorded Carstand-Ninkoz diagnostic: -26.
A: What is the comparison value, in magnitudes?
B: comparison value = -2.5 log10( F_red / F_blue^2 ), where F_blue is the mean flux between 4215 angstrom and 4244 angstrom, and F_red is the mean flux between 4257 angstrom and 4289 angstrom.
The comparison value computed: 4.18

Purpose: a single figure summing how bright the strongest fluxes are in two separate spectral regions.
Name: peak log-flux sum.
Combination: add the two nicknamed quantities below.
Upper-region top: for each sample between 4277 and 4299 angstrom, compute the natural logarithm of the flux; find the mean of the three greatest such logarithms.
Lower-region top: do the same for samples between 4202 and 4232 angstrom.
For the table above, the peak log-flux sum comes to 7.59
